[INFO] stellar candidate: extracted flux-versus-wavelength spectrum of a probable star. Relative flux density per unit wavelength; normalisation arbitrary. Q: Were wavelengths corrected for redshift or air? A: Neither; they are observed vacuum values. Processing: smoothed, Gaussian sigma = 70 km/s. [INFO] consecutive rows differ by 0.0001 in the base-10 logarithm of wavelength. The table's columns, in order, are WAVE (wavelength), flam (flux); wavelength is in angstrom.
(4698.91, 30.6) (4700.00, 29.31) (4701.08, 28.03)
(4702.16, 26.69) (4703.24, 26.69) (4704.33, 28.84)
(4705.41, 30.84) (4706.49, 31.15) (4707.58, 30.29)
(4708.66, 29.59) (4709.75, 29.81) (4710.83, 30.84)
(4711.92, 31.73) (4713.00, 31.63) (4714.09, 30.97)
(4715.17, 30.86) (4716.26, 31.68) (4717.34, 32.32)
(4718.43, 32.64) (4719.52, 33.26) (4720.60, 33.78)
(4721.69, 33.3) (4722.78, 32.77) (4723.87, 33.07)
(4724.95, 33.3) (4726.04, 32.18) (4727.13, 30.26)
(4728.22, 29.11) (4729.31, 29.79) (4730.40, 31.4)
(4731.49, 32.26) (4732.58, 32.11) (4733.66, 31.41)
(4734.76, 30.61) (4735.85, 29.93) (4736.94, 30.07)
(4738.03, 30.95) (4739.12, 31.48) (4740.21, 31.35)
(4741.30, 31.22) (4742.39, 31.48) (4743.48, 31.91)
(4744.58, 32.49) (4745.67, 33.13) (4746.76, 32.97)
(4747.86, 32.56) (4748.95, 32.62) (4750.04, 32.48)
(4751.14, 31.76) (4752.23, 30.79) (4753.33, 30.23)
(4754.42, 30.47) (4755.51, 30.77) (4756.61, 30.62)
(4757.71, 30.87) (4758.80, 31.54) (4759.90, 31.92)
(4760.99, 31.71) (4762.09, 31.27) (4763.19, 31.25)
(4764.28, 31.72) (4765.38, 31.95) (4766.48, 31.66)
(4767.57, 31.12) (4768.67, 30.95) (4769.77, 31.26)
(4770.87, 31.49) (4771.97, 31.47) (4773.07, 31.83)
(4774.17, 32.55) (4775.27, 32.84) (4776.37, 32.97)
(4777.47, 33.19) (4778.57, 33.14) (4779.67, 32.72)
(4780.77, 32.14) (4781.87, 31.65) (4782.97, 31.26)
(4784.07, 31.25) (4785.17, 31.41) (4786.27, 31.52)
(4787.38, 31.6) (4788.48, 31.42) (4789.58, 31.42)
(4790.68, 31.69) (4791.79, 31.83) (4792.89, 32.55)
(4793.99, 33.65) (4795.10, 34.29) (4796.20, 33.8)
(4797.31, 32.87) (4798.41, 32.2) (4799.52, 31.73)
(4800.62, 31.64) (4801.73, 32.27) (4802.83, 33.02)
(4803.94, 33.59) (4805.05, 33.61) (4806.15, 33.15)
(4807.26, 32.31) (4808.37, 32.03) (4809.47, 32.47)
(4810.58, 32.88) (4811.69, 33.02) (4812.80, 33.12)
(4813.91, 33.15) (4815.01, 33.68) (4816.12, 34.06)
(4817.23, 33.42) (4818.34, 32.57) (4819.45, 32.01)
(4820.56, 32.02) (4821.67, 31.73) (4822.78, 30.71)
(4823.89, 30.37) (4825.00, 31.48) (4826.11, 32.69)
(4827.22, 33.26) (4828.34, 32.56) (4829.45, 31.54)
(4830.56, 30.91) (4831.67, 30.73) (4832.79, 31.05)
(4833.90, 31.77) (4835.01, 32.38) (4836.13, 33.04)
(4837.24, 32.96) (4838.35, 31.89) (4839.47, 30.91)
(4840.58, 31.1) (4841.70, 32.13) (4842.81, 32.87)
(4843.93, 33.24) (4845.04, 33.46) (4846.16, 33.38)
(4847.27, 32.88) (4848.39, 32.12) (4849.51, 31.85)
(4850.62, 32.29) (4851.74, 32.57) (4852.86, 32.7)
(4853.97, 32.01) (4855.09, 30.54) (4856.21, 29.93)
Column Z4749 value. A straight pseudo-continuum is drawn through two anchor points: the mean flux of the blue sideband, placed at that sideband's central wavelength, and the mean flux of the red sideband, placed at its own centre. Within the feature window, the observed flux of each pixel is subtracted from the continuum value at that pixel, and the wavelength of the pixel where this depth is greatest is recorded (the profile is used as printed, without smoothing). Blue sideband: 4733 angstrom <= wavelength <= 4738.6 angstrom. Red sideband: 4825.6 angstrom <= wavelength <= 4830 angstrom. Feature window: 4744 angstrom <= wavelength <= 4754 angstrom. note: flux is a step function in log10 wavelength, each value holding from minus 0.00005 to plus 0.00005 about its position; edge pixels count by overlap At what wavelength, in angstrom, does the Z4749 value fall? 4753.33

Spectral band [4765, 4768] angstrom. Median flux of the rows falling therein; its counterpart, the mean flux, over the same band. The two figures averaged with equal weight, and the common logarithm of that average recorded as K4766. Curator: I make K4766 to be 1.50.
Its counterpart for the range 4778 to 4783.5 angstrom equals 1.51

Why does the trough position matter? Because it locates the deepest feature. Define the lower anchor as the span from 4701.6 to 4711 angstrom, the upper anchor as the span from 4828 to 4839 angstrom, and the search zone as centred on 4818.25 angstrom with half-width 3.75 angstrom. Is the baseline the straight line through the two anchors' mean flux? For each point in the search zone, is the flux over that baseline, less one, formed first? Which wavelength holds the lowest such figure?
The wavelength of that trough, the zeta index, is 4821.67 angstrom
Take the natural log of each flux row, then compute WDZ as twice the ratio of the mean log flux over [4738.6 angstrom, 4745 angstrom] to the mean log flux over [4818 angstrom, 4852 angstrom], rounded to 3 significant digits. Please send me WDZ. 1.99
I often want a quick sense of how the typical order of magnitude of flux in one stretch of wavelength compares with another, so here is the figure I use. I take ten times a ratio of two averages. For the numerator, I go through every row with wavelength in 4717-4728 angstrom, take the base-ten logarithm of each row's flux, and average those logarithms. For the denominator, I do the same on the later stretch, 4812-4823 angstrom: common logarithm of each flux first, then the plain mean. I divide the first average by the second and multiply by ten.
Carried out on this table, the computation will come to 10.0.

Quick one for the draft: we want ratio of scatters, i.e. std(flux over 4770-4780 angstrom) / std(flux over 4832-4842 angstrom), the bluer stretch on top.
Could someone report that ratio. 0.9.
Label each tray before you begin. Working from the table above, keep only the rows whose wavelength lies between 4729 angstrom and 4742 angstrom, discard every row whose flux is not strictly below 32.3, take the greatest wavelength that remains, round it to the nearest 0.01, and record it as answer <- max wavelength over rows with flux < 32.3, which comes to 4741.30 angstrom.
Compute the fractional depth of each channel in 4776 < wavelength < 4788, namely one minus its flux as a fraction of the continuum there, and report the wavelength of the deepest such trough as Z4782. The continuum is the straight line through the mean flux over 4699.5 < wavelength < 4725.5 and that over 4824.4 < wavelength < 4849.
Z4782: 4784.07 angstrom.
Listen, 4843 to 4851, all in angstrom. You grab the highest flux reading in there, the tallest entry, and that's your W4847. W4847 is 33.46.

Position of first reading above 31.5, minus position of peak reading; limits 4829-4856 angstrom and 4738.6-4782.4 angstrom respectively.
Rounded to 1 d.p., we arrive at 52.0 angstrom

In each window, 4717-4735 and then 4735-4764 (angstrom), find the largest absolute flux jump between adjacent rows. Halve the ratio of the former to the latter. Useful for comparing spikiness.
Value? 0.99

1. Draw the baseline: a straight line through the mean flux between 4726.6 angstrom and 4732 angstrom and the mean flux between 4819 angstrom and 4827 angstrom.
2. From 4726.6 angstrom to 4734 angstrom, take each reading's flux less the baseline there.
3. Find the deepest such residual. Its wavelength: 4728.22 angstrom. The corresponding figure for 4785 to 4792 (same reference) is 4789.58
